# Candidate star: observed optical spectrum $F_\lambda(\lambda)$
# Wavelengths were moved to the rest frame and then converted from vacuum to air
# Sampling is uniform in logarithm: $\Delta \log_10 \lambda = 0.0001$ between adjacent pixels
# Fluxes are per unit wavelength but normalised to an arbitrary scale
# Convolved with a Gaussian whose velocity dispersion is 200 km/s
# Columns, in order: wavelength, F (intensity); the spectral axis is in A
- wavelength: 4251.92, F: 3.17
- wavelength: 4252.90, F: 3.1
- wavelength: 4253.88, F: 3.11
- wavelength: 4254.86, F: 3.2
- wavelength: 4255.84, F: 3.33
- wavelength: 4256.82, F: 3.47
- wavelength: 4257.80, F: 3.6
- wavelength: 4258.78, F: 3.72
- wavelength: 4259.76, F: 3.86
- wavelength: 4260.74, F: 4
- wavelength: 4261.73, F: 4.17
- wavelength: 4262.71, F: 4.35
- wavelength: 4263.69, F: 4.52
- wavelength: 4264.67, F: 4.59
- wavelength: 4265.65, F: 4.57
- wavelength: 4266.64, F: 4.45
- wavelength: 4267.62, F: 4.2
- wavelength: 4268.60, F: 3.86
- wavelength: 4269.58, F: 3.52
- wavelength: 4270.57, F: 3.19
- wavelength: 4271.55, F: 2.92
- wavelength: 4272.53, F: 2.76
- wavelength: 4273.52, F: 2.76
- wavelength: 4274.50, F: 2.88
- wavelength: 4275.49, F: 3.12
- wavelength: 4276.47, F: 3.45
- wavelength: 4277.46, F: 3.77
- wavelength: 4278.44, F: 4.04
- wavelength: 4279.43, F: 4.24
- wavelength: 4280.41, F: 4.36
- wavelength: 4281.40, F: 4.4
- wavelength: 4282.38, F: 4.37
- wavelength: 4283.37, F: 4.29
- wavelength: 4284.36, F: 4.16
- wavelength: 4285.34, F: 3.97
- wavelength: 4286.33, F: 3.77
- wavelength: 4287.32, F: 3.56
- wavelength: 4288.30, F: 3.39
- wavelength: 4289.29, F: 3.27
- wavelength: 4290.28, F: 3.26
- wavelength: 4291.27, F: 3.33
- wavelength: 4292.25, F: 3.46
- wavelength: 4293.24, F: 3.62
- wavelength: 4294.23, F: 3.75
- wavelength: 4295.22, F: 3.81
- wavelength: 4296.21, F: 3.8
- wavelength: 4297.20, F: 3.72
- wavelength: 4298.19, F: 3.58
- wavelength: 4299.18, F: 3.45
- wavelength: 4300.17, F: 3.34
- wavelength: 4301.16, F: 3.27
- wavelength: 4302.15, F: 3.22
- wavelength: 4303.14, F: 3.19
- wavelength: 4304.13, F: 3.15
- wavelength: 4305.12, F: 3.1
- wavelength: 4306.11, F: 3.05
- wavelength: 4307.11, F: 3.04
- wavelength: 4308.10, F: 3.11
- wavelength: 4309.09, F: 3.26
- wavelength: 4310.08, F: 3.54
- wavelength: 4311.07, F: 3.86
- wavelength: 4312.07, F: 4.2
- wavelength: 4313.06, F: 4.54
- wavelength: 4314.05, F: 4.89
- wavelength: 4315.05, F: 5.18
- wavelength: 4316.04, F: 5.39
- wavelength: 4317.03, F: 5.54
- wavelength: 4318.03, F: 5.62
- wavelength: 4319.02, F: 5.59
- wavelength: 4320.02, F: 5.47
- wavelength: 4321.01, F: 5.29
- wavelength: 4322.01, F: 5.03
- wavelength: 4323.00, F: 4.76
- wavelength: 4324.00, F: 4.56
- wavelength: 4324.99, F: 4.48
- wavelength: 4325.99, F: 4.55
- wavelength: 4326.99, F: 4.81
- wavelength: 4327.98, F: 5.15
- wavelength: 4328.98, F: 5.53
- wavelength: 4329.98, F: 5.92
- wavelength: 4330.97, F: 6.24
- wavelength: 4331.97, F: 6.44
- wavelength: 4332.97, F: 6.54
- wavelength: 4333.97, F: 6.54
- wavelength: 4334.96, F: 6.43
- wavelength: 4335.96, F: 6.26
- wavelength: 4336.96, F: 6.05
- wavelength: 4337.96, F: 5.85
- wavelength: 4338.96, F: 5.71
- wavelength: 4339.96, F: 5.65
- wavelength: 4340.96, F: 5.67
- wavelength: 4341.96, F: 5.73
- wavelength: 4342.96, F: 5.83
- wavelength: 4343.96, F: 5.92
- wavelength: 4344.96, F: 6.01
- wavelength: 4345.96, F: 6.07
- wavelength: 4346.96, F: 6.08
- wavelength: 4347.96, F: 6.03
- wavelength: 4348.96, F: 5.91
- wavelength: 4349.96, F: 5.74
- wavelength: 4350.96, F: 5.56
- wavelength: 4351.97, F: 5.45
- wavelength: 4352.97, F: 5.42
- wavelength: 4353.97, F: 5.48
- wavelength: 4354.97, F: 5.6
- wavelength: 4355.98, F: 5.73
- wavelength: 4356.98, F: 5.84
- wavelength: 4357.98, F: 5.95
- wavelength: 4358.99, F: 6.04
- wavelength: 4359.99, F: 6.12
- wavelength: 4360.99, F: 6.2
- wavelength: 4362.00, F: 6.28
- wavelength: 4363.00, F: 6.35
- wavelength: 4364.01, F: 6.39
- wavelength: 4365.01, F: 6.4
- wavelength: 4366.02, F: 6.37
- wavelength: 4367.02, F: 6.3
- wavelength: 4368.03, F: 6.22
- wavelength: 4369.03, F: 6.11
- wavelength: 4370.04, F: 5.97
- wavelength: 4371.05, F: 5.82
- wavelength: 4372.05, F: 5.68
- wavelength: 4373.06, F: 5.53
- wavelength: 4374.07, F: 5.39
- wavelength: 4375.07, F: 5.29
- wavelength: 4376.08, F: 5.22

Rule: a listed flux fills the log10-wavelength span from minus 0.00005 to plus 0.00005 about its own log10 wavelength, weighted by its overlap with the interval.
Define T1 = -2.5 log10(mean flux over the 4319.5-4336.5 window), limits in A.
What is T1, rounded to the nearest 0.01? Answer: -1.86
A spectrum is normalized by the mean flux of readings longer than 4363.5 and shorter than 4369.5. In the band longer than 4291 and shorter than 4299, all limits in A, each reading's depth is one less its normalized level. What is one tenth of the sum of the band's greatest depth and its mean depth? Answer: 0.089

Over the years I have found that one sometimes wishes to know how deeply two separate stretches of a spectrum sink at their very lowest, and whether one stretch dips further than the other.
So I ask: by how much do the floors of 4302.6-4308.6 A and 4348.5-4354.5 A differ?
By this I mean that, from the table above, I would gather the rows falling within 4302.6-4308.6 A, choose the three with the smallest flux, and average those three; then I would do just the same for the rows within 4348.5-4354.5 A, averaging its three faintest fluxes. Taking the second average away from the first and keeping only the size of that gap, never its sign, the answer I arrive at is 2.4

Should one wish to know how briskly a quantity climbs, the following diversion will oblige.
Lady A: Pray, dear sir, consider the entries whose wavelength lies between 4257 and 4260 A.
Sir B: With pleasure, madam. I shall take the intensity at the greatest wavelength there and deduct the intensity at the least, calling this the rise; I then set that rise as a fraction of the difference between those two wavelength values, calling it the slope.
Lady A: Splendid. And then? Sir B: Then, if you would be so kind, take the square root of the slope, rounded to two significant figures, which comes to 0.36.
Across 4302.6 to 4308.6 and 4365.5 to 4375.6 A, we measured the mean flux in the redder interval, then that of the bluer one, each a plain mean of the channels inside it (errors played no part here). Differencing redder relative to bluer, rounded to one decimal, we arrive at 2.8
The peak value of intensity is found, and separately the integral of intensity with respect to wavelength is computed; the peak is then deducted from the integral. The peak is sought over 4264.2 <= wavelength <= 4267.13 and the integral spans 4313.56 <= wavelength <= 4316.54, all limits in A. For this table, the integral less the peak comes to 10.8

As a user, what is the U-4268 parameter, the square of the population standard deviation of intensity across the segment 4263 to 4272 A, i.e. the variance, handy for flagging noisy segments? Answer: 0.36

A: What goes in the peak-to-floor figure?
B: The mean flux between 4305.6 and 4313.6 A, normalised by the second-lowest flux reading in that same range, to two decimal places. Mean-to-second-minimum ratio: 1.17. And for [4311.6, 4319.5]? 1.13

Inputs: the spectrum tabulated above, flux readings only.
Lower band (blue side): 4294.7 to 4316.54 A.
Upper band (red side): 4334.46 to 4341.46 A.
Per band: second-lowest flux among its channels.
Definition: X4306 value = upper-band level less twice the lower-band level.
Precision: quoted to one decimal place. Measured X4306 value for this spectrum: -0.4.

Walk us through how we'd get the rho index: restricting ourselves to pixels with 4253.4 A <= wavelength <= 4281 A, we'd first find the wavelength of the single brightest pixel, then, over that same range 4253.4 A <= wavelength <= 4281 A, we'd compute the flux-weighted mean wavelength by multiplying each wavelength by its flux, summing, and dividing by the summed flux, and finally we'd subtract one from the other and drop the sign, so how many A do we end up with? 2.4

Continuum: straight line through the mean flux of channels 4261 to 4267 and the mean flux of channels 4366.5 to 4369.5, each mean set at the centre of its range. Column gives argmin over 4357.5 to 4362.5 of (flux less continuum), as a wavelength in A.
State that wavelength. 4357.98 A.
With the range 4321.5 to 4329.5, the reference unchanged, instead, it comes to 4324.99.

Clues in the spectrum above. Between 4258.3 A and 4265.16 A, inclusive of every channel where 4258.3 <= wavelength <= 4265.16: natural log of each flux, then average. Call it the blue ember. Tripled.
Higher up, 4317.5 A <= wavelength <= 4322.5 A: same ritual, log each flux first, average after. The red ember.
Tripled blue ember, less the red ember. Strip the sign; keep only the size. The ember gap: 2.6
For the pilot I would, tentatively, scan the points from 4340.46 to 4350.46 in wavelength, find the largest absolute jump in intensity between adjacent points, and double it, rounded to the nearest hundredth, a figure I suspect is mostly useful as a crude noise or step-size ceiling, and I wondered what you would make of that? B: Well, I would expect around 0.34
